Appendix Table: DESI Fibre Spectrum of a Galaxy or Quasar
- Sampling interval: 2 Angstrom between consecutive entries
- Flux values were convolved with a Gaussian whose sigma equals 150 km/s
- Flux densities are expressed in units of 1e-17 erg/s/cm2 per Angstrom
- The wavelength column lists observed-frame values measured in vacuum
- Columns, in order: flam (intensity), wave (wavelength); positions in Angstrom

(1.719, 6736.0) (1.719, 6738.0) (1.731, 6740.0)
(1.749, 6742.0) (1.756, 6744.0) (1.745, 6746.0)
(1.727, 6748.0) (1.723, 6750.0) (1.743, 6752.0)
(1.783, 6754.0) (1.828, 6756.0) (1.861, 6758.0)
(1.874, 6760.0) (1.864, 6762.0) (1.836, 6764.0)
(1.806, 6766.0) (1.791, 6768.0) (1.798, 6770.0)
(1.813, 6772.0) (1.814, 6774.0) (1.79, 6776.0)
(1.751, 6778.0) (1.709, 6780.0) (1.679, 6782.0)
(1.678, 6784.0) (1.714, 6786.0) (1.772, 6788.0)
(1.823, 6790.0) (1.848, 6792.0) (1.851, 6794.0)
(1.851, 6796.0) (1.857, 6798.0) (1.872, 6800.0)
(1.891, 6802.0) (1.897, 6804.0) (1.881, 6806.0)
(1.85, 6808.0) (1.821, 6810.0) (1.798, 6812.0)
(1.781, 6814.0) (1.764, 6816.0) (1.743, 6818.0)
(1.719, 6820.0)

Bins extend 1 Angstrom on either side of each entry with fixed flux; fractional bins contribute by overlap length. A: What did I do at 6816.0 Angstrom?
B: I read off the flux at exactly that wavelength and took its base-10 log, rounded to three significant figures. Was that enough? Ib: 0.246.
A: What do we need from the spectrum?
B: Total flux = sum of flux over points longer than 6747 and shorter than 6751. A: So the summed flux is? 3.45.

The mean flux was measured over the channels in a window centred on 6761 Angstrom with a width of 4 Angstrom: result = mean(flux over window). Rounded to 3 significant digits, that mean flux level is 1.87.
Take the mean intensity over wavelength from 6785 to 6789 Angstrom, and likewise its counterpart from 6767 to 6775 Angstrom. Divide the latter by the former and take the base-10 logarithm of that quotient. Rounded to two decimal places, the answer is 0.01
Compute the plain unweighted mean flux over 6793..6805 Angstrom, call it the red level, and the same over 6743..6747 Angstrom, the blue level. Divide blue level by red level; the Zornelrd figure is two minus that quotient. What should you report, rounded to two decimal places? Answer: 1.06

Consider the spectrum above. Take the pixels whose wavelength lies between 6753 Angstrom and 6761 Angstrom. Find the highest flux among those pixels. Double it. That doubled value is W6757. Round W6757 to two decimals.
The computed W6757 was 3.75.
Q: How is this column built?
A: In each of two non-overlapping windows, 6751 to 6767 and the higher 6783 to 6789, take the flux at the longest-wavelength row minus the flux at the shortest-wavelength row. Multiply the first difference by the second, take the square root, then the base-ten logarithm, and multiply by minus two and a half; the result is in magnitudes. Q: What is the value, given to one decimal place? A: 2.8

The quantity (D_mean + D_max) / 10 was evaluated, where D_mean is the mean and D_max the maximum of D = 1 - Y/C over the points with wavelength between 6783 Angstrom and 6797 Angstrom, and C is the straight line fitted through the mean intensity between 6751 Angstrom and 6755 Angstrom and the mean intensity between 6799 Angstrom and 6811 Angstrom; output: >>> 0.011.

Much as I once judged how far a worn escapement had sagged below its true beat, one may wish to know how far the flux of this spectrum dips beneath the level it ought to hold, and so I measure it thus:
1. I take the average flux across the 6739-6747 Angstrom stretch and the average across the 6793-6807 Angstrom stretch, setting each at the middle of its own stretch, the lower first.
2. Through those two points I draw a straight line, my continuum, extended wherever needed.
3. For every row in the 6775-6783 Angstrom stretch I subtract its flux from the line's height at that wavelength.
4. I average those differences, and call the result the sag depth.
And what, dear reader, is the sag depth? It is 0.093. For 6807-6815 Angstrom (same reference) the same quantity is 0.083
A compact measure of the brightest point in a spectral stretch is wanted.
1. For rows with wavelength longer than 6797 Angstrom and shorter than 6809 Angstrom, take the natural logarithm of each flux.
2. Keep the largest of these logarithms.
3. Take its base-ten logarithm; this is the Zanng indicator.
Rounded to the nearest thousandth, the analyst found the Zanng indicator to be -0.194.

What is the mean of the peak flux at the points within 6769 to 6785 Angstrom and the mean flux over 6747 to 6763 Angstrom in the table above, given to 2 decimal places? 1.81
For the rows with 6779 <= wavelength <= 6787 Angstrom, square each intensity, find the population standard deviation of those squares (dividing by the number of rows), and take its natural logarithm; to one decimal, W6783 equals -2.9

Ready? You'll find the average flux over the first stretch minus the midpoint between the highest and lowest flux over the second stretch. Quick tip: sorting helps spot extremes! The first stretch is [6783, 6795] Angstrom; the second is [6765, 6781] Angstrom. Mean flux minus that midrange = 0.02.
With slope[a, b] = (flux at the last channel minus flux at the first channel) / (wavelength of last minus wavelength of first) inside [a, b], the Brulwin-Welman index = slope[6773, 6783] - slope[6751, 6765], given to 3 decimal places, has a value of -0.025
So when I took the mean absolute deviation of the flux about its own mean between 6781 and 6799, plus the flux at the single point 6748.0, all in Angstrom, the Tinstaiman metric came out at 1.79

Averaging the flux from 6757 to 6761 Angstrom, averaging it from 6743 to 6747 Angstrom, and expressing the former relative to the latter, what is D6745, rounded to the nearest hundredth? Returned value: 1.07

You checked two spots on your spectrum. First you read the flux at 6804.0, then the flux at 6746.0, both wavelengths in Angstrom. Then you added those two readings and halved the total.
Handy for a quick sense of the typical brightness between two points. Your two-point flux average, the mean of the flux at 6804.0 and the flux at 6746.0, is 1.82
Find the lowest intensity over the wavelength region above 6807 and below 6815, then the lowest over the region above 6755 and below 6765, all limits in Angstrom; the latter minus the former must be 0.05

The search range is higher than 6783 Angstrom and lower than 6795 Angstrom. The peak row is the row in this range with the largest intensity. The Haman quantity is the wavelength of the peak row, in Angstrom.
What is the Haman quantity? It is 6794.0 Angstrom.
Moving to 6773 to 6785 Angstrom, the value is 6774.0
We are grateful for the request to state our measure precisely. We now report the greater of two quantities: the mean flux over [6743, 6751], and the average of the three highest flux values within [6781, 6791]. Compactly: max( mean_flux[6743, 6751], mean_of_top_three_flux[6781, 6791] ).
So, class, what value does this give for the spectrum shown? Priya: 1.77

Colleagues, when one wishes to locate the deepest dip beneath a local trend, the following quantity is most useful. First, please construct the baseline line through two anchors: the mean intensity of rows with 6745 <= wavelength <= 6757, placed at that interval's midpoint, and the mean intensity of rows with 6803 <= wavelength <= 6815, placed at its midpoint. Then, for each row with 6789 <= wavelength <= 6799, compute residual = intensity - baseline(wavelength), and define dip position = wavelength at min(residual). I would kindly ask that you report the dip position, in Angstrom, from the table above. 6790.0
